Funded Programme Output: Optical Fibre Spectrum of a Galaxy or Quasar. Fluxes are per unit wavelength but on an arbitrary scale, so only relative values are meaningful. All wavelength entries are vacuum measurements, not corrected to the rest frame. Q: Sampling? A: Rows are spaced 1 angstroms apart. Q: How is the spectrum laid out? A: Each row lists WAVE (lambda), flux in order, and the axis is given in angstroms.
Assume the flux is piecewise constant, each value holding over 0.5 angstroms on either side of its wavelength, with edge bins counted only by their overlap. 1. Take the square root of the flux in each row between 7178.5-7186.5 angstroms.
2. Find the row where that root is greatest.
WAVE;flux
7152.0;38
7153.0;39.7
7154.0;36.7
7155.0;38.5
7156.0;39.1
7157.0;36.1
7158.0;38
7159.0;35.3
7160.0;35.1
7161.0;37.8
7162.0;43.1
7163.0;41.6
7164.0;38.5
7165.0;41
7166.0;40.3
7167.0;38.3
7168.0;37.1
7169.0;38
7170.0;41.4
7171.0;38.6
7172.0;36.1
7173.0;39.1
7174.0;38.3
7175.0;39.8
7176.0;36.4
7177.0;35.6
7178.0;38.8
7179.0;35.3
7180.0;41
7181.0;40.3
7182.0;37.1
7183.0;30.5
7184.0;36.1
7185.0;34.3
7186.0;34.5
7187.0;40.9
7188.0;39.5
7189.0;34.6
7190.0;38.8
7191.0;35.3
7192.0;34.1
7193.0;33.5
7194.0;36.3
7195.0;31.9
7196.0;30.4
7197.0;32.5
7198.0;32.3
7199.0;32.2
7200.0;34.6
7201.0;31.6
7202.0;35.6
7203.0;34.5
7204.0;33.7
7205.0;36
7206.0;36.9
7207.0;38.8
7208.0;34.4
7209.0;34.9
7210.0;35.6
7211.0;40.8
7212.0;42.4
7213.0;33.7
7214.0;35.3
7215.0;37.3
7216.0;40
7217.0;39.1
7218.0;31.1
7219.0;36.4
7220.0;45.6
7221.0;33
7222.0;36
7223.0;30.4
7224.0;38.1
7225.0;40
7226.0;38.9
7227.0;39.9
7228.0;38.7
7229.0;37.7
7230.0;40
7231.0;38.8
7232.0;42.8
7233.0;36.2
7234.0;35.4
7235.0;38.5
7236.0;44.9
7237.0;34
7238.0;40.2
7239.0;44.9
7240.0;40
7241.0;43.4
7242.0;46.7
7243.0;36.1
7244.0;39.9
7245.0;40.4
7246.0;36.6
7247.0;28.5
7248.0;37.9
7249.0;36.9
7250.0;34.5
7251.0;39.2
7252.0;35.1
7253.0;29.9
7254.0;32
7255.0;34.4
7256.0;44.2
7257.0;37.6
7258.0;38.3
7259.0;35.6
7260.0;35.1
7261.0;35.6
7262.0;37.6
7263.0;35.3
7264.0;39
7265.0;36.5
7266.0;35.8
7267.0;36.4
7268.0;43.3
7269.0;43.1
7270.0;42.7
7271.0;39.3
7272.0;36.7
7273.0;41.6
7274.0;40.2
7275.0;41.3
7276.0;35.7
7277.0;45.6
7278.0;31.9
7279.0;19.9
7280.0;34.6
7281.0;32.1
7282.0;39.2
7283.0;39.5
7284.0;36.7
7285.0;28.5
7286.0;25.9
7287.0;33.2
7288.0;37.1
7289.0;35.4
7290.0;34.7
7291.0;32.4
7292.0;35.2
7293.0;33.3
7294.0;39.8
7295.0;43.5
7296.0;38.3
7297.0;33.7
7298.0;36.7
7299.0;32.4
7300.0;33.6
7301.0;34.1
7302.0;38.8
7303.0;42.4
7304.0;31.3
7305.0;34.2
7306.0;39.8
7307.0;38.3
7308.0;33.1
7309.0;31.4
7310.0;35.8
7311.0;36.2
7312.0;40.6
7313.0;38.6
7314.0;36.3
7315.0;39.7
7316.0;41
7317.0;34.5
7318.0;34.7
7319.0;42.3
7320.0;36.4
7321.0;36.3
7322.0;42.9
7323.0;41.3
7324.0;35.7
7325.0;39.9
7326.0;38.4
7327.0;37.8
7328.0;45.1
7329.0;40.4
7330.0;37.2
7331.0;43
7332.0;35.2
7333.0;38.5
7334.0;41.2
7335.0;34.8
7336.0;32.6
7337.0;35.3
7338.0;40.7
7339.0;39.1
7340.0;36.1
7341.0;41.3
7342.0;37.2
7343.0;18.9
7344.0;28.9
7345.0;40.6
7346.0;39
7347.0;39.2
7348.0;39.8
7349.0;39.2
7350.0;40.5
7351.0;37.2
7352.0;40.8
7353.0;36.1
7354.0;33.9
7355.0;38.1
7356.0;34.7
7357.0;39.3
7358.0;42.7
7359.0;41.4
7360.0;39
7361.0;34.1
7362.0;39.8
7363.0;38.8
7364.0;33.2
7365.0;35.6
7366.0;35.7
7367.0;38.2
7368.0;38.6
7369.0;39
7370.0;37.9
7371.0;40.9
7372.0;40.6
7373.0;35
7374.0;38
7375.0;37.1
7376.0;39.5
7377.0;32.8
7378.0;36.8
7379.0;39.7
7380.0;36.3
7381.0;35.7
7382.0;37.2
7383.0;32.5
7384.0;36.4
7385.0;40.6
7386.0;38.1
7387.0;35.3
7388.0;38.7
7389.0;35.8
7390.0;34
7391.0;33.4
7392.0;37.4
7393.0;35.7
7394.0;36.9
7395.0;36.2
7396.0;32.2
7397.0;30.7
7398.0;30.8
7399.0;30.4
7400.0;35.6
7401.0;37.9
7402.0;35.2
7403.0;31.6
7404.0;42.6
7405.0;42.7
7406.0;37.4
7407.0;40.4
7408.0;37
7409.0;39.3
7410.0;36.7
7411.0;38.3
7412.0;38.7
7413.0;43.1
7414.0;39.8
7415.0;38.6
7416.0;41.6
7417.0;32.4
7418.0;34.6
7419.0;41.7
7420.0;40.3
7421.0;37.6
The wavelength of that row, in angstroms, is 7180.0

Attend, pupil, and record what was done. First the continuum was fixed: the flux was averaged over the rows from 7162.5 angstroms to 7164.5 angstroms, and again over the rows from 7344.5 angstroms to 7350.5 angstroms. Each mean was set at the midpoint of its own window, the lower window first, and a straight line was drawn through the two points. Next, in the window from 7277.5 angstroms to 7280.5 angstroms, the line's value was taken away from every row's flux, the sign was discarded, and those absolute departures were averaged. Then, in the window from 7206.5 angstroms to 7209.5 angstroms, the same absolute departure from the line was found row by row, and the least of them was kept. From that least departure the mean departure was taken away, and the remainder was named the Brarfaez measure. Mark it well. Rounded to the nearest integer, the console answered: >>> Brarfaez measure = -10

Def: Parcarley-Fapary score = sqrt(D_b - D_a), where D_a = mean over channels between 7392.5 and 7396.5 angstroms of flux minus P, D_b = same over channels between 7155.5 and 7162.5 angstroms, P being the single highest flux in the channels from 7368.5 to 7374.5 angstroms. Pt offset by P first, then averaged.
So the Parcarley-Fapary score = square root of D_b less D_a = 1.6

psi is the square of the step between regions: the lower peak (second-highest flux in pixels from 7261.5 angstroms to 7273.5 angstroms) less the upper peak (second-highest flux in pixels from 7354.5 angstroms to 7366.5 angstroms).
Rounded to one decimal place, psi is 2.9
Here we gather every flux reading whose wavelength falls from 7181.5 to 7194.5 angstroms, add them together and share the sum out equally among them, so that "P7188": 35.8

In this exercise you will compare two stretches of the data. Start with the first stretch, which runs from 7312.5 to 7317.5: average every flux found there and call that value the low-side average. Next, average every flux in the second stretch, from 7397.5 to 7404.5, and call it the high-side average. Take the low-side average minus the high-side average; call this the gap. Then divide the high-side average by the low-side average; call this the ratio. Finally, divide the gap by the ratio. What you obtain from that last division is 3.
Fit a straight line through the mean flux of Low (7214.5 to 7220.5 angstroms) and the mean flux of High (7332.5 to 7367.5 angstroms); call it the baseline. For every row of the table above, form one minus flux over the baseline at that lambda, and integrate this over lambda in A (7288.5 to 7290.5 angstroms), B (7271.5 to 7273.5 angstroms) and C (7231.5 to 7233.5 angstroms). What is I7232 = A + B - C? 0.1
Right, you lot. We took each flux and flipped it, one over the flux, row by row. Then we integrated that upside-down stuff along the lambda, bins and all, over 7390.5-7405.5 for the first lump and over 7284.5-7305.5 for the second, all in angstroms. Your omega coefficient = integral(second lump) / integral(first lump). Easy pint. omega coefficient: 1.42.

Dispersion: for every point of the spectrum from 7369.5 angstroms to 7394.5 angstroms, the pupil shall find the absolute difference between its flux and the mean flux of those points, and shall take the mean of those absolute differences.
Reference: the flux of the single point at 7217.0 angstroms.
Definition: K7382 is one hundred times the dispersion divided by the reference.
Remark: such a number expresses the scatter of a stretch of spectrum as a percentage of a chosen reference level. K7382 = 4.7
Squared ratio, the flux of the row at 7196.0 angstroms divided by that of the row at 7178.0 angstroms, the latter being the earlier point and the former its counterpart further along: 0.61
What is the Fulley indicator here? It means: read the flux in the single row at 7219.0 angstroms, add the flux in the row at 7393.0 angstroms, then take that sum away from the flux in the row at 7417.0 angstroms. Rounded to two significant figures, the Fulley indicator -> -40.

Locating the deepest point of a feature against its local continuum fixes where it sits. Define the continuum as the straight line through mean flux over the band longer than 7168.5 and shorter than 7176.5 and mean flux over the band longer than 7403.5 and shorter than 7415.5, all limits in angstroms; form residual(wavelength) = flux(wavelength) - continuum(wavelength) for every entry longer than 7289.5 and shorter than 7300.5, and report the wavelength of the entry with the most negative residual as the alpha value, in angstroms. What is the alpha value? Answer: 7299.0 angstroms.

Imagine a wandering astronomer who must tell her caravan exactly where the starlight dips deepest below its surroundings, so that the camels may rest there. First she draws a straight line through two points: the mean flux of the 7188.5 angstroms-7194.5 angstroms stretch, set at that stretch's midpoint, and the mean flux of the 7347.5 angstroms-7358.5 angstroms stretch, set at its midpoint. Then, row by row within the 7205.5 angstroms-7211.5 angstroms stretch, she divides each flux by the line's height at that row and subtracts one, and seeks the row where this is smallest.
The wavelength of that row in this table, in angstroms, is 7208.0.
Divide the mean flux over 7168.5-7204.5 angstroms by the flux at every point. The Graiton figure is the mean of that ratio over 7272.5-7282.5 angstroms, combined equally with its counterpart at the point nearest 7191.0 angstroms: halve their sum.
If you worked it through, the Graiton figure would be 1.03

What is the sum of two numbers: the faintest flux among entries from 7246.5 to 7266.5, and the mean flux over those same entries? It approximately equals 64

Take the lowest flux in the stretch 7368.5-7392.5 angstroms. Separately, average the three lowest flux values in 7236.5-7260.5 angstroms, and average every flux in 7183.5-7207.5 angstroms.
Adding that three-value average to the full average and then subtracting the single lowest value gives 33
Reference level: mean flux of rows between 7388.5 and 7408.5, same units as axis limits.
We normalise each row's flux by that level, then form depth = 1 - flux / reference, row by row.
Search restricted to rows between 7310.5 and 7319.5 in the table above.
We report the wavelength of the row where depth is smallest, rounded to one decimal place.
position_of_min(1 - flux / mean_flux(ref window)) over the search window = 7319.0 angstroms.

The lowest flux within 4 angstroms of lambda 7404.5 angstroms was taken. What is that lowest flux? 31.6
